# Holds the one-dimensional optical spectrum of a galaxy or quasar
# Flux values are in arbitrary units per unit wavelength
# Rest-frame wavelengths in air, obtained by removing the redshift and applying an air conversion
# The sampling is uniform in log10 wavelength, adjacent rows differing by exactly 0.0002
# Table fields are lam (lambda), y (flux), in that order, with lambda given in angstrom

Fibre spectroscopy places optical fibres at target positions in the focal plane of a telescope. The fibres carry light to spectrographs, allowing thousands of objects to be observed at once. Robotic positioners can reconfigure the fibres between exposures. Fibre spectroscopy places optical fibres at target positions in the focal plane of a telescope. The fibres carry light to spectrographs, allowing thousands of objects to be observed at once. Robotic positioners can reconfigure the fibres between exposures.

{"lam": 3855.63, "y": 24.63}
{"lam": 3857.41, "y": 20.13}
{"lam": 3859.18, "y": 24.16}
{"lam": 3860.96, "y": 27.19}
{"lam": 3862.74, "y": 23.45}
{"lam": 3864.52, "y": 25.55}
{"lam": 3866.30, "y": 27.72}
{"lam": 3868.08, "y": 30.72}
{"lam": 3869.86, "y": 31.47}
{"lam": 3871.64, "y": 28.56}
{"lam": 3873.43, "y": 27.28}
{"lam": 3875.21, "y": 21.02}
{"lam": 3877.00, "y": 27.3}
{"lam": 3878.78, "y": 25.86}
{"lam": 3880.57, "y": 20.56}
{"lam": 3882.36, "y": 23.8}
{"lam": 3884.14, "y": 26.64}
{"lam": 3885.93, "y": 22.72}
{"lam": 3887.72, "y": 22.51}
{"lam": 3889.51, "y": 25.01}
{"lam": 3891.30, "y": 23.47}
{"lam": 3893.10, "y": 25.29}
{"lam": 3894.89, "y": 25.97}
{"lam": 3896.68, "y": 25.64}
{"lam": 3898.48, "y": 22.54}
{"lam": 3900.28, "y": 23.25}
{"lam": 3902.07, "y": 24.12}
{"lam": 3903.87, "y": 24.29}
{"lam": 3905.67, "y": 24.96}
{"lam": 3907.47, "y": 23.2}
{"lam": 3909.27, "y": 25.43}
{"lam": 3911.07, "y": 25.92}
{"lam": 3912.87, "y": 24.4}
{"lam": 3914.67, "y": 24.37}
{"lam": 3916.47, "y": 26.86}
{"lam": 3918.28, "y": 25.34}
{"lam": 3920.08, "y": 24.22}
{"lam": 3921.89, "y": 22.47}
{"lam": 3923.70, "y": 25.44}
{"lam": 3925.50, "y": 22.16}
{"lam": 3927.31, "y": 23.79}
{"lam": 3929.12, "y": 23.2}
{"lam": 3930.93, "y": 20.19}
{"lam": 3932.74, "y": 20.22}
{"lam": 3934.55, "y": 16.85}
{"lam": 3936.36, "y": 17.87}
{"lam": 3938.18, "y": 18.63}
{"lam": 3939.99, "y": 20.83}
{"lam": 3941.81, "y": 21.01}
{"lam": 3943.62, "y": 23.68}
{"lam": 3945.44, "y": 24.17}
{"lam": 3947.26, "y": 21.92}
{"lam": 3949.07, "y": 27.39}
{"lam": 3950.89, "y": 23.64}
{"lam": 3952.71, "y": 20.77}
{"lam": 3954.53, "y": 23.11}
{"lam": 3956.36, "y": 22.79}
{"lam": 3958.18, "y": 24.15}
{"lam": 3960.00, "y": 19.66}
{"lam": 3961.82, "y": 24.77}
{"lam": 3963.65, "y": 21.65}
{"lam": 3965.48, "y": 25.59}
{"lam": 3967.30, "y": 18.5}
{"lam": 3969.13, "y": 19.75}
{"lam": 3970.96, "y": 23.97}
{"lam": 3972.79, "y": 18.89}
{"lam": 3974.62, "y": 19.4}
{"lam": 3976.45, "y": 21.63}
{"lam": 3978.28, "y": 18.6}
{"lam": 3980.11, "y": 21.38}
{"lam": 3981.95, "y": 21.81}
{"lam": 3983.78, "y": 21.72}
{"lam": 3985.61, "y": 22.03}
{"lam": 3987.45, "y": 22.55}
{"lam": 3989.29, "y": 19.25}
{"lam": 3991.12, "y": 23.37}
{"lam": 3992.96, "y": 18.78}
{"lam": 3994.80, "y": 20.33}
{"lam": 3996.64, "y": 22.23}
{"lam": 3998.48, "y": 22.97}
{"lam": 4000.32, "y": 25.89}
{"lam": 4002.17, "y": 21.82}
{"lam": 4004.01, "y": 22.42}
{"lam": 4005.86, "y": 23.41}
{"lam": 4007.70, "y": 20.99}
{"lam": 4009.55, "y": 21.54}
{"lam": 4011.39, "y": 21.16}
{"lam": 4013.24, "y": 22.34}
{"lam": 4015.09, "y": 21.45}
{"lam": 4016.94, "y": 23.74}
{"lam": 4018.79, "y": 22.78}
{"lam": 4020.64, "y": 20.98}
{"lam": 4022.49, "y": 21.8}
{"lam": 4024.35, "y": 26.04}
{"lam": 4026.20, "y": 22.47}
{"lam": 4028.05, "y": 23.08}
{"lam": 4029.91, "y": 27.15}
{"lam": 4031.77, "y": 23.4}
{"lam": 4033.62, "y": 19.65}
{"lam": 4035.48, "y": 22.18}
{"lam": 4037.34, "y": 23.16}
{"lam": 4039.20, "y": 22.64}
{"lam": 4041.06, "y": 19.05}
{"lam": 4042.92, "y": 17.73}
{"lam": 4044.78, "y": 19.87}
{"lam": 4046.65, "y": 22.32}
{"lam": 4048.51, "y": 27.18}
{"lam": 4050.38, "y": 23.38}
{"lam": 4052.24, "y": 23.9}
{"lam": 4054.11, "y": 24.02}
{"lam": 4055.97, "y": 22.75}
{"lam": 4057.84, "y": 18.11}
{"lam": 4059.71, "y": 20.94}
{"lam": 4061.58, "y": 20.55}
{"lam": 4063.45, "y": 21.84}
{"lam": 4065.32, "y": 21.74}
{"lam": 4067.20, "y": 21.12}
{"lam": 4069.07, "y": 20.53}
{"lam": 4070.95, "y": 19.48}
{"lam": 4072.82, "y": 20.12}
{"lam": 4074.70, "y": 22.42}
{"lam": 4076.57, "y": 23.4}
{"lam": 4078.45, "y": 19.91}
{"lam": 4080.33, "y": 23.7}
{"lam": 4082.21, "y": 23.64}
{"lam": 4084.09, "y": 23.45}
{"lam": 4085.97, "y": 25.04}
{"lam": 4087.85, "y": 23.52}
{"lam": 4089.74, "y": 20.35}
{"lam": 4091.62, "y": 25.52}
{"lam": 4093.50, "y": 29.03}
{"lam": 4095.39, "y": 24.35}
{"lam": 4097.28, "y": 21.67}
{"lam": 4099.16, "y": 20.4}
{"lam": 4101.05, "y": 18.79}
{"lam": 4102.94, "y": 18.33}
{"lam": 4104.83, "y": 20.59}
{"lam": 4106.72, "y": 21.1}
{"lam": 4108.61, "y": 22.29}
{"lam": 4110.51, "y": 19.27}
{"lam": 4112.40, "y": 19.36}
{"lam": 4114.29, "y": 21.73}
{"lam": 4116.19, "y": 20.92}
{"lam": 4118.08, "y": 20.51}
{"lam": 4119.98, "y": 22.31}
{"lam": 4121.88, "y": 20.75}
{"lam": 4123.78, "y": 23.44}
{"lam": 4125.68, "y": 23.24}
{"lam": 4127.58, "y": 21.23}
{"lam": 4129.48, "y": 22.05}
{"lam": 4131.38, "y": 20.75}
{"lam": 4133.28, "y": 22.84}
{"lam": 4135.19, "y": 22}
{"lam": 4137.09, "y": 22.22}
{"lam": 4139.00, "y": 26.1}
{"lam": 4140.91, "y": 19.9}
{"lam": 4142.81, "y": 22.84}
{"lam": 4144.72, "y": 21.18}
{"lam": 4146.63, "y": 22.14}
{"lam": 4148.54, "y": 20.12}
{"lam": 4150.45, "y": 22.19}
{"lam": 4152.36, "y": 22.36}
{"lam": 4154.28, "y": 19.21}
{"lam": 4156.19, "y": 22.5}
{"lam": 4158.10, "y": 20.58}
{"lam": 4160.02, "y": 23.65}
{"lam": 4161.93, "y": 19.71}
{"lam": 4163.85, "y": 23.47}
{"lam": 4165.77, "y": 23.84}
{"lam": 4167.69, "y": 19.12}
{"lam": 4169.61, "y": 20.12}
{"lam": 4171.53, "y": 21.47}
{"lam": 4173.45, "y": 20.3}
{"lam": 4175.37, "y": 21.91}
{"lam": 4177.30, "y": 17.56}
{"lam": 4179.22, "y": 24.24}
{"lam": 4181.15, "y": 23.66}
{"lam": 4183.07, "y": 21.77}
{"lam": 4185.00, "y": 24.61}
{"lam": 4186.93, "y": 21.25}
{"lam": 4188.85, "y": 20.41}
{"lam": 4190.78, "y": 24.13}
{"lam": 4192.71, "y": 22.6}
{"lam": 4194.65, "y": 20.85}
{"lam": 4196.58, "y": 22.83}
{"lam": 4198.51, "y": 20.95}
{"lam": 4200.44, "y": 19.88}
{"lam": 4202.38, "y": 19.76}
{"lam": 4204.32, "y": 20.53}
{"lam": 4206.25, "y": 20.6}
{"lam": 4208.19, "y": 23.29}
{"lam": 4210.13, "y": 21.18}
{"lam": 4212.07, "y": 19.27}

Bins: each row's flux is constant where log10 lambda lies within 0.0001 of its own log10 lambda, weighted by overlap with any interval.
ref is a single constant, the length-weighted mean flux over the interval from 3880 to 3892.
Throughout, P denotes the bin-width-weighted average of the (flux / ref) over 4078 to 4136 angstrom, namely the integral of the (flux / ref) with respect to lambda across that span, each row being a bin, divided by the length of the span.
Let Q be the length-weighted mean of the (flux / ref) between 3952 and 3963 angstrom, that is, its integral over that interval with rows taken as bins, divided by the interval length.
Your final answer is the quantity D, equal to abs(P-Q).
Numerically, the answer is 0.022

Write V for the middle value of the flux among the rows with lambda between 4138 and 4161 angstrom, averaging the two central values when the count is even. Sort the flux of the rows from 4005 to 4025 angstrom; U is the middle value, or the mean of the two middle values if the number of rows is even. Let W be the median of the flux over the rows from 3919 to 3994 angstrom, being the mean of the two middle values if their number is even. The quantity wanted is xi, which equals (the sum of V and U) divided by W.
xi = 2.02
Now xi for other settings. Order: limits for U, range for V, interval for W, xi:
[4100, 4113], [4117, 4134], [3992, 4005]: 1.86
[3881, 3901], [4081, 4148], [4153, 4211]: 2.16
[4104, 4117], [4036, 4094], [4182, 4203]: 2.04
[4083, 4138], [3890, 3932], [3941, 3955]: 1.97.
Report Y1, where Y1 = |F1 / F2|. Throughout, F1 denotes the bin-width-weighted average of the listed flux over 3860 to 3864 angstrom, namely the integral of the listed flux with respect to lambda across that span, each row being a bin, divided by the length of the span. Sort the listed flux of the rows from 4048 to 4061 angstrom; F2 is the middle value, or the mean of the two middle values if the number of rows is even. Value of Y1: 1.08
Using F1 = 25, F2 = 23.4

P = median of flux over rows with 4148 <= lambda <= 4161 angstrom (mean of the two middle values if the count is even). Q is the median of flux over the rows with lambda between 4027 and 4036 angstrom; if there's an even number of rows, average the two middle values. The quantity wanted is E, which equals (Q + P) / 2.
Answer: 22.6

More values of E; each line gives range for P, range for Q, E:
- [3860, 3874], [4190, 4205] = 24.2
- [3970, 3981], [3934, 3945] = 20.1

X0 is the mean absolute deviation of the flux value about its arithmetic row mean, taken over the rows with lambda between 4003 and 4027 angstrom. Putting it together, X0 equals 1.00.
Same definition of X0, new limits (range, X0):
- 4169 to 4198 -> 1.47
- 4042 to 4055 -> 2.28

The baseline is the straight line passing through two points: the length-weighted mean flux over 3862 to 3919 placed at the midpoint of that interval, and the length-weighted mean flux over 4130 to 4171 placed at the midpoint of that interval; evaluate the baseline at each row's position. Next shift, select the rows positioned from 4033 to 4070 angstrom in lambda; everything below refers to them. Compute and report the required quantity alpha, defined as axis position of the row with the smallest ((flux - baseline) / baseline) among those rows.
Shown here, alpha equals 4042.92 angstrom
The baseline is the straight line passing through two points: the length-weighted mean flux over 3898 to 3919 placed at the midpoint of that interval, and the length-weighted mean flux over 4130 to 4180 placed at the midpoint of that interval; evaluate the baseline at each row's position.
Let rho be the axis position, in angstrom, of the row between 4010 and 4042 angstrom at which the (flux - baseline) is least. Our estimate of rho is 4041.06 angstrom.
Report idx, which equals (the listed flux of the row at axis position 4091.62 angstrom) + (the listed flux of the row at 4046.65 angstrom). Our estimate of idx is 48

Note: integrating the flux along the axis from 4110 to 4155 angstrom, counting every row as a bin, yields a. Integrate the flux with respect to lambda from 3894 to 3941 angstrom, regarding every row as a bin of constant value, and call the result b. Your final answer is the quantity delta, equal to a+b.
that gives 2062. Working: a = 974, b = 1088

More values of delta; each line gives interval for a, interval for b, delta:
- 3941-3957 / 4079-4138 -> 1672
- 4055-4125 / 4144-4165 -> 1973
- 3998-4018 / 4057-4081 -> 955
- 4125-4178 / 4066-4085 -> 1559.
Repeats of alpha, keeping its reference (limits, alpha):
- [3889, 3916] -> 3898.48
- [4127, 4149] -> 4140.91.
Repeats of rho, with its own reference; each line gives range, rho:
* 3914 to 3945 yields 3934.55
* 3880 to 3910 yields 3880.57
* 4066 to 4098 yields 4070.95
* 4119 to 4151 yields 4140.91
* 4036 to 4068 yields 4042.92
